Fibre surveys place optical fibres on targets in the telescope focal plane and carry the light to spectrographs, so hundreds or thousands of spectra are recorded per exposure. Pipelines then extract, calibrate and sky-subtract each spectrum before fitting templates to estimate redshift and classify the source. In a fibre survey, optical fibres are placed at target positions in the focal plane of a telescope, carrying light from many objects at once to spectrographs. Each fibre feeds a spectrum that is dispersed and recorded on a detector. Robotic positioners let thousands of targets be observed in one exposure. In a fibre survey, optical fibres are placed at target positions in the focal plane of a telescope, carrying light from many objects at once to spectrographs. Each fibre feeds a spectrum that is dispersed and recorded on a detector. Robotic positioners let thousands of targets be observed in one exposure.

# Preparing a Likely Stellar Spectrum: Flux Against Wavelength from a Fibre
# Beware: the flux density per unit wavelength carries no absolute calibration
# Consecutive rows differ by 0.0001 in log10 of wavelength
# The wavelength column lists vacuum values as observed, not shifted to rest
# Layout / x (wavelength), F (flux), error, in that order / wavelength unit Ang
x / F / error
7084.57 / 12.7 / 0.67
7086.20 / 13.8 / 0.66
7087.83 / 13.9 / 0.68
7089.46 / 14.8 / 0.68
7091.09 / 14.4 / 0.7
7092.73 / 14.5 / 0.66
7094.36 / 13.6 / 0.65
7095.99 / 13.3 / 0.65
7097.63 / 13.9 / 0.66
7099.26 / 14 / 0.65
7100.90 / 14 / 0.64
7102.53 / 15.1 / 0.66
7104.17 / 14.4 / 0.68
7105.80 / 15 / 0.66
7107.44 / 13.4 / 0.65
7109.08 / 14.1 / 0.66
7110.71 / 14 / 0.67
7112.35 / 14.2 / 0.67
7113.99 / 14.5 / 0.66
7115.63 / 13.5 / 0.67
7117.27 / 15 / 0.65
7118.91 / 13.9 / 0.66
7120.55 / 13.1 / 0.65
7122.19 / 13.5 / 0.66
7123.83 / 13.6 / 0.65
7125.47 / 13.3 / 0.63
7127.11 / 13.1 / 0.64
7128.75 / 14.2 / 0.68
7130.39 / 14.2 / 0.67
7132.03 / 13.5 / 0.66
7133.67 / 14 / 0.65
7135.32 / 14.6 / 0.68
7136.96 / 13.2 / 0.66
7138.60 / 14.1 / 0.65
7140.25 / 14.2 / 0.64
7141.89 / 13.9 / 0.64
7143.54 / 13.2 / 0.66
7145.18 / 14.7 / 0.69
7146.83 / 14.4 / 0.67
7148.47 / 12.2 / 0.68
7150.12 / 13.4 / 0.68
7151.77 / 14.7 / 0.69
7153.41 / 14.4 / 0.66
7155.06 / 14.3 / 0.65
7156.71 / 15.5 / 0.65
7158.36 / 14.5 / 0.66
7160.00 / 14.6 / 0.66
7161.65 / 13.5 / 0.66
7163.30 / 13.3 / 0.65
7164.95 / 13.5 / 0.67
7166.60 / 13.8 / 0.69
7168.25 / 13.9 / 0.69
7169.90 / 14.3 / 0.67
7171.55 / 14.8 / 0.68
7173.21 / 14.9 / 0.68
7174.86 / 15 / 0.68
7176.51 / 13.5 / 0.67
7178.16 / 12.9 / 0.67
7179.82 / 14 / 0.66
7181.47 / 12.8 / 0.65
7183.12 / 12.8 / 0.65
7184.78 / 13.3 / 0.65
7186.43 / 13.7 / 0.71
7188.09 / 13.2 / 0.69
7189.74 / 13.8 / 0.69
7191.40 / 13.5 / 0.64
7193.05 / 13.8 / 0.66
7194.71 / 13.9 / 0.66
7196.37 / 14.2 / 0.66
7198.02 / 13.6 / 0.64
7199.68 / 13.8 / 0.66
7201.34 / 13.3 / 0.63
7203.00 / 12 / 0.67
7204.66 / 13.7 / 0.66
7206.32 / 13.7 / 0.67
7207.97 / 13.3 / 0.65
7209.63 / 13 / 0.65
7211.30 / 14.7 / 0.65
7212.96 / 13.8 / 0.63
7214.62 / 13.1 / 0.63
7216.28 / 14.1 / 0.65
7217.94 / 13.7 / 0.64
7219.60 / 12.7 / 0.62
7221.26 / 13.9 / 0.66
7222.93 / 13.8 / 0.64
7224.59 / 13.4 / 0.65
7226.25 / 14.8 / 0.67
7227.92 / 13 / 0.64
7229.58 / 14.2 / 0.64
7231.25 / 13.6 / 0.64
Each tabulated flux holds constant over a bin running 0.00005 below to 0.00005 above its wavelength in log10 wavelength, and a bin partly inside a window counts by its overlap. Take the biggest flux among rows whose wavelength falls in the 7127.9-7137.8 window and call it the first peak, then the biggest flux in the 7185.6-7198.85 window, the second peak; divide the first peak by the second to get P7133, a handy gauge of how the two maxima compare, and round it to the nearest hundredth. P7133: 1.03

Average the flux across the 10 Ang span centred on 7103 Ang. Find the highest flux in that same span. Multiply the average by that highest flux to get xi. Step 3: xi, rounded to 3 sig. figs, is 216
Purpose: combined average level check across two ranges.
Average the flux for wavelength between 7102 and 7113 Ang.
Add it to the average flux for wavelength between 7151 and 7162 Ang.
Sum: 28.8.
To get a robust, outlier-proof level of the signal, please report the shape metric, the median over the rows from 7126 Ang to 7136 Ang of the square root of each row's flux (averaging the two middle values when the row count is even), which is 3.75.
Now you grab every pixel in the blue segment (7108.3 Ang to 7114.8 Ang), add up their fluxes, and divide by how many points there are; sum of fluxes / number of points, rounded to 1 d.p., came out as 14.2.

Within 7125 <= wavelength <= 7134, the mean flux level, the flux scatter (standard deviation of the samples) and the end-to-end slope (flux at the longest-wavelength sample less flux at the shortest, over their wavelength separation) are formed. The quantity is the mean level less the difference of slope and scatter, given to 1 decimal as 14.1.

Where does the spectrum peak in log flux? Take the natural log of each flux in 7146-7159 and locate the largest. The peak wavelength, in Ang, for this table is 7156.71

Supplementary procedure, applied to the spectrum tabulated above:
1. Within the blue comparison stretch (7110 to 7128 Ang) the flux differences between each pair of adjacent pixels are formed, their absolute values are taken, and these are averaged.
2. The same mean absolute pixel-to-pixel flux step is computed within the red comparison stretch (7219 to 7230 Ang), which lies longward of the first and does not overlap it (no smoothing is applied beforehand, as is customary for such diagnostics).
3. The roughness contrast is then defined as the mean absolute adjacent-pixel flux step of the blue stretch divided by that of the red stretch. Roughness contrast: 0.58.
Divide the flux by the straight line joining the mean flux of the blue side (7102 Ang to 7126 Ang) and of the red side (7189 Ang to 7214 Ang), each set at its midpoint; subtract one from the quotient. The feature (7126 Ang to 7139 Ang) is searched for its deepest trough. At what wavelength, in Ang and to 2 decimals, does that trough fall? 7127.11 Ang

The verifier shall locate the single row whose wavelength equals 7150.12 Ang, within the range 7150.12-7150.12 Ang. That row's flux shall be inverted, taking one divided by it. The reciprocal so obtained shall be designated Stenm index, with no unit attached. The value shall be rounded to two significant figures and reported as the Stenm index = 0.075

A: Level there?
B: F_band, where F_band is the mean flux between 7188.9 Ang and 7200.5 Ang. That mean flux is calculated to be 13.8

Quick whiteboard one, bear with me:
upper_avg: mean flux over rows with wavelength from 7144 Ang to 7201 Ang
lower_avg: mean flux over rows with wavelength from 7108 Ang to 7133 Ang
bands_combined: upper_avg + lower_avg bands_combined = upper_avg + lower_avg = 27.7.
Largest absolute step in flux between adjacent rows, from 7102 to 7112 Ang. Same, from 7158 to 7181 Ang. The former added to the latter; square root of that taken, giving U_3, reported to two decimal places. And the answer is 1.76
